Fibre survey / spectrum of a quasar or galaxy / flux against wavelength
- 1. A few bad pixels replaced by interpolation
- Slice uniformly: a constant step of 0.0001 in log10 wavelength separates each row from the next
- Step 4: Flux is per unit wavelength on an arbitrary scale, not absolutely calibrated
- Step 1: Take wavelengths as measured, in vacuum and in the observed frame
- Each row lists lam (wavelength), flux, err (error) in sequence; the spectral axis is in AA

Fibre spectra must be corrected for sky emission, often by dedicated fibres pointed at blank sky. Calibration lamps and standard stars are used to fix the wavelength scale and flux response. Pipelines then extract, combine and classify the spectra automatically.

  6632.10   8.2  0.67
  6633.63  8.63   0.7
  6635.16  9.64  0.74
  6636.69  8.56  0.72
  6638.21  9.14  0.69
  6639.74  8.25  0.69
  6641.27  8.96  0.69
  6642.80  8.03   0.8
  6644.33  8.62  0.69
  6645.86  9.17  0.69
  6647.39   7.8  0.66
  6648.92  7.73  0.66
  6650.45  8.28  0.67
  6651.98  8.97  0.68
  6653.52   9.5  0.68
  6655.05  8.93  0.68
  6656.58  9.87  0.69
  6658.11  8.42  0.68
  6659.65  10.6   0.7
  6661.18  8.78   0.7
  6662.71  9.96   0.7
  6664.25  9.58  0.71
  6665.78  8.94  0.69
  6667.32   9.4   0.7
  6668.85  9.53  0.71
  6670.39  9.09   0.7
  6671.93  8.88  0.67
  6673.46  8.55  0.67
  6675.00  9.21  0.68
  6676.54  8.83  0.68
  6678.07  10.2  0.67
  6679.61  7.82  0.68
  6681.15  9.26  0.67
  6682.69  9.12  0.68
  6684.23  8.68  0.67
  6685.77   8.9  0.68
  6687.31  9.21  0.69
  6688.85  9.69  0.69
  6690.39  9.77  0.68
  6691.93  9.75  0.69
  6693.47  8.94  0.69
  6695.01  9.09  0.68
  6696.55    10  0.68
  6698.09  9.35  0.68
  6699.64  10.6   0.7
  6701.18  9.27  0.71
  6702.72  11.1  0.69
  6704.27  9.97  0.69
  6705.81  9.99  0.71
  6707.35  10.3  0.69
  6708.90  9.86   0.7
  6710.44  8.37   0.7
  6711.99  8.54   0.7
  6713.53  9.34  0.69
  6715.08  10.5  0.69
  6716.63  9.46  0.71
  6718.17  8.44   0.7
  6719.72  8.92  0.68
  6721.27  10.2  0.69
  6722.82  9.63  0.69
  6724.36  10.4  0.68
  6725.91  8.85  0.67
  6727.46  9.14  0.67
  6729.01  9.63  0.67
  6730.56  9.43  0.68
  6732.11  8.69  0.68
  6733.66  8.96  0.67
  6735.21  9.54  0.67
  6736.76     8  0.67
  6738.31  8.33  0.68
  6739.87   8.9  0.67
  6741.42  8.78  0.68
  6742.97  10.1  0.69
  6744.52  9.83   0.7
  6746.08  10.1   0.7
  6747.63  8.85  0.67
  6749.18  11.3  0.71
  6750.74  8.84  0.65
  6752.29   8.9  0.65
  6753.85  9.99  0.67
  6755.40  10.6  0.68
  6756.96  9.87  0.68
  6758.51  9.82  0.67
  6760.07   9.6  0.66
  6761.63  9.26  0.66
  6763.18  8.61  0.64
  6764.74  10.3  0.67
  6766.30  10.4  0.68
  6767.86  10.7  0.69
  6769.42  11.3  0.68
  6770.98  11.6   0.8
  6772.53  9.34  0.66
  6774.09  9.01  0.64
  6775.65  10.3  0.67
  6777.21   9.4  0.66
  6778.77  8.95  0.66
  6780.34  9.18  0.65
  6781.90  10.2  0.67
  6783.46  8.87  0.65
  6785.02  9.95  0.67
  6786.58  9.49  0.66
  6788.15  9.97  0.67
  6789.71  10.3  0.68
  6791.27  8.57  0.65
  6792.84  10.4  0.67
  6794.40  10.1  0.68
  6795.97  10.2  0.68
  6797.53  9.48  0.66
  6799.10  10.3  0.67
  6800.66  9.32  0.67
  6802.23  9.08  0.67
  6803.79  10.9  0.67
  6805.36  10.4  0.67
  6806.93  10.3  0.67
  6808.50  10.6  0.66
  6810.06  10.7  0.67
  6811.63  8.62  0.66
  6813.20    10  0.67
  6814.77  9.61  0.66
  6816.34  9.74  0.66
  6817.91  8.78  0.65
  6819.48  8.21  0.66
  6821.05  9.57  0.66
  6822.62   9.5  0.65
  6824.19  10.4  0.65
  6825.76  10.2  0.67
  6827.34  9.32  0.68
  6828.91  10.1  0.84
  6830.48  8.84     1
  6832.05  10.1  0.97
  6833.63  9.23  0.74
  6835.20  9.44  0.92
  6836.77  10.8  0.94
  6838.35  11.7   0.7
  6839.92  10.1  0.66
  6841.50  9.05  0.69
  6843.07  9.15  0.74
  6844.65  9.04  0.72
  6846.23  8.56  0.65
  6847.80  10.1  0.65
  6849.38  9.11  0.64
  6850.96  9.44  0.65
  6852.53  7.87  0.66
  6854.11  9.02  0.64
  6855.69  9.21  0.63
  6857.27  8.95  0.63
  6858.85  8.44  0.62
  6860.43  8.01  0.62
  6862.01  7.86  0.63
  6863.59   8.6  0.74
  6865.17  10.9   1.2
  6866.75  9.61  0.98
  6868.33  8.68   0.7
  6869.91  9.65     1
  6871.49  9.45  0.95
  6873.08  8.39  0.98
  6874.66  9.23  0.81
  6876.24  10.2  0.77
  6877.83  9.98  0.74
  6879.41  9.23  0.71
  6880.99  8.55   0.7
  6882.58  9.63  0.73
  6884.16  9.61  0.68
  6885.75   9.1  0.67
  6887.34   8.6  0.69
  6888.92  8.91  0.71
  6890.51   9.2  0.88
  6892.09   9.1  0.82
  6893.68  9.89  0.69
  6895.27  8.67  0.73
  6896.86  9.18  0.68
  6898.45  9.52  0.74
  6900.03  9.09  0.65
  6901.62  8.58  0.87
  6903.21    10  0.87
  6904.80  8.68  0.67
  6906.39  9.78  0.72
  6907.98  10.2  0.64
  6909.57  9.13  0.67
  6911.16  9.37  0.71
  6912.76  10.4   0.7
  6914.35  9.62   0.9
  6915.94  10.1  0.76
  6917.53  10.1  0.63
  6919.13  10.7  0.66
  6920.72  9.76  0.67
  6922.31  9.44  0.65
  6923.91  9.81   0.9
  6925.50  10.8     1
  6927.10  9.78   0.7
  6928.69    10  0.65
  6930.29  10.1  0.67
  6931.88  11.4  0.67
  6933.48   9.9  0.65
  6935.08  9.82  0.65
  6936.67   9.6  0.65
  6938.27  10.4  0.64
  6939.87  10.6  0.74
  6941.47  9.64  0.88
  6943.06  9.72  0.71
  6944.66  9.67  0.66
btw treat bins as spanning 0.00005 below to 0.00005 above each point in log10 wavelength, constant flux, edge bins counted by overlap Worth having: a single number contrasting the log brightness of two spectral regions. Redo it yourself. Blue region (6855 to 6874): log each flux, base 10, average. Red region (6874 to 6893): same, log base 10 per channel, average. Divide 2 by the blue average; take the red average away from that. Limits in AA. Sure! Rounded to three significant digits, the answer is 1.13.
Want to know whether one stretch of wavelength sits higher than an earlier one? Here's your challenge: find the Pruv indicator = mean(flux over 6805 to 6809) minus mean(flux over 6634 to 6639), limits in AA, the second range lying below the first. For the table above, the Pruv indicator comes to 1.3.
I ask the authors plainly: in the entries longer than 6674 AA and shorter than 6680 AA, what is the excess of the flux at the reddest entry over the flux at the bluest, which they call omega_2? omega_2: -1.4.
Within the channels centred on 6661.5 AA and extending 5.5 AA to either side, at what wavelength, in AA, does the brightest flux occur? 6659.65 AA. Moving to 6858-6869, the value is 6865.17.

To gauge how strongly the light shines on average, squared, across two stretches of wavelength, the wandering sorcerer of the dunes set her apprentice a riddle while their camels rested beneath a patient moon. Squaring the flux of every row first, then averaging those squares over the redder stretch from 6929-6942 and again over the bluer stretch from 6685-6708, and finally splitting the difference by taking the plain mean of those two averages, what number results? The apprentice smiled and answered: 99.5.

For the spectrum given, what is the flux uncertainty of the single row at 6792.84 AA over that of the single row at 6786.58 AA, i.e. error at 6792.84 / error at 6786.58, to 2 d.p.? 1.02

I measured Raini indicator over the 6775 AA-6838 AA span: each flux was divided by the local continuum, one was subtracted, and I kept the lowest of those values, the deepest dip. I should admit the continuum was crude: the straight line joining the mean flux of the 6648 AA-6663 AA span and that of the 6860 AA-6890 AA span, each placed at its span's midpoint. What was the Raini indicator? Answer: -0.103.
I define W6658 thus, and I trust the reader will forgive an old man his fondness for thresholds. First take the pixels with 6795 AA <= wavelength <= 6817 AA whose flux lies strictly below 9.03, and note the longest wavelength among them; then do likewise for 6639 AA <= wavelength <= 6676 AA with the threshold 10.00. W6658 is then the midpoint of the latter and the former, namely 6743.3 AA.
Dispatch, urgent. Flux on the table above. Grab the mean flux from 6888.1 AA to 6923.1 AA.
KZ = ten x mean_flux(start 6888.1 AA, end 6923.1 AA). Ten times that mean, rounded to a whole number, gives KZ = 95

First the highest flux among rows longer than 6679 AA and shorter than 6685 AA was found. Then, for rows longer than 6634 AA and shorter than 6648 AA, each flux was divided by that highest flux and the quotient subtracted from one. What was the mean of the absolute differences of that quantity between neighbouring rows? 0.090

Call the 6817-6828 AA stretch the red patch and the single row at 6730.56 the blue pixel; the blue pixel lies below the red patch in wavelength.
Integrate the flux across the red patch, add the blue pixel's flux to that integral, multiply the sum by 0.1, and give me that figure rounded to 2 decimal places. 11.31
